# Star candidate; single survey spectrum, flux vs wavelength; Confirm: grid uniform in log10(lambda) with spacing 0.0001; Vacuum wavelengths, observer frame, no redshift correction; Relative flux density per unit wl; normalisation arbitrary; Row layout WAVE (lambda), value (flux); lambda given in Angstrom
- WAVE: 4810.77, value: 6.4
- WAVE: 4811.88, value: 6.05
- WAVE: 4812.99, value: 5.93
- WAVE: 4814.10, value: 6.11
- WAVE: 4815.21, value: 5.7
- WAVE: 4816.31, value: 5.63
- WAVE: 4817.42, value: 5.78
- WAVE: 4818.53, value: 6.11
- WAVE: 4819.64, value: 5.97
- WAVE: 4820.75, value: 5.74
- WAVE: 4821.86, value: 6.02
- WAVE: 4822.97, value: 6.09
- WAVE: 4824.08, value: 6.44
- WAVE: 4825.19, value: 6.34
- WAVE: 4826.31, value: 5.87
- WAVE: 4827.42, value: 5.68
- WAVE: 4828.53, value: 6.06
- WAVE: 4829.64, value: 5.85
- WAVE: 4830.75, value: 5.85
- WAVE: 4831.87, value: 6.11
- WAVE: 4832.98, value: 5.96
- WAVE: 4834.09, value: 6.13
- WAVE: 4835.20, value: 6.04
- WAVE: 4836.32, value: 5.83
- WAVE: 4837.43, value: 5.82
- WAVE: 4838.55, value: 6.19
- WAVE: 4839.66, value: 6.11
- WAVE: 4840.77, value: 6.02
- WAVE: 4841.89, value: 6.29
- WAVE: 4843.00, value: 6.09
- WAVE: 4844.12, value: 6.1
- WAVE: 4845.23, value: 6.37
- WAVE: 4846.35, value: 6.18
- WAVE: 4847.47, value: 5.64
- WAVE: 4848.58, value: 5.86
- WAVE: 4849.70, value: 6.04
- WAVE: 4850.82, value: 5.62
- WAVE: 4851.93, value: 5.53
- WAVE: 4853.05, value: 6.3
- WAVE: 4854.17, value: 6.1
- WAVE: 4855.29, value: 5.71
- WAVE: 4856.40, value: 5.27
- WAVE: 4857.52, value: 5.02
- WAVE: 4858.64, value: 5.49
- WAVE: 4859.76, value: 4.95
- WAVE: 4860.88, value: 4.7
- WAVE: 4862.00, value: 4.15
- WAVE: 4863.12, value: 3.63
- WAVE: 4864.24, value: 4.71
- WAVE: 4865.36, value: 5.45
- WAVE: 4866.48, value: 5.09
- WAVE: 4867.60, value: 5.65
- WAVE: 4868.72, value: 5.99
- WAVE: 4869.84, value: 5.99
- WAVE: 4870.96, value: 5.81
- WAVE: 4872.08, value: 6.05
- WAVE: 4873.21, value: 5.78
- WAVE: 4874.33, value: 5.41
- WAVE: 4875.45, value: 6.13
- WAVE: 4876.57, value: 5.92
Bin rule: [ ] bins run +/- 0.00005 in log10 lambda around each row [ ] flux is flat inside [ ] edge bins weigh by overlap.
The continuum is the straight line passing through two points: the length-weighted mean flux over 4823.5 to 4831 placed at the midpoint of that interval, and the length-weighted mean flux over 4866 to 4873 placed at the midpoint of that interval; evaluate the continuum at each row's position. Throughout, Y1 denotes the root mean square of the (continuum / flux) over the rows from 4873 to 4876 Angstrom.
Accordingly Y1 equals 1.00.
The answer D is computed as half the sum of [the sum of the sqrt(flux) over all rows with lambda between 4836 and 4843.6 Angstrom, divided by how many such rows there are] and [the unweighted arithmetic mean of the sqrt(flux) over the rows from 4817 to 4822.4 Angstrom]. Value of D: 2.45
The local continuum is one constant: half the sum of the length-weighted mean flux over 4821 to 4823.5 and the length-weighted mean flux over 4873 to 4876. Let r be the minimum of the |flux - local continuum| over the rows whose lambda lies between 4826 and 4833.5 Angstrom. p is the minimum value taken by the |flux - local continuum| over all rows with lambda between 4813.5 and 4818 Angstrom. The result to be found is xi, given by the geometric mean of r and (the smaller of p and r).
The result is 0.029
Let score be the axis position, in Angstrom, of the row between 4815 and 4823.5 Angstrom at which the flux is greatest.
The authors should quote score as 4818.53 Angstrom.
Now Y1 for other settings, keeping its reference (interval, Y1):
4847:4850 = 1.01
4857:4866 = 1.25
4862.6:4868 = 1.23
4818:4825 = 1.00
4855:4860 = 1.11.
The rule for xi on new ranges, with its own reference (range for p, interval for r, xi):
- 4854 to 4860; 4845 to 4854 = 0.039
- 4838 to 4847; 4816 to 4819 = 0.119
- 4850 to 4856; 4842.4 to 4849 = 0.039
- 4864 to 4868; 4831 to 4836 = 0.061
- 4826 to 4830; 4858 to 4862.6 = 0.109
